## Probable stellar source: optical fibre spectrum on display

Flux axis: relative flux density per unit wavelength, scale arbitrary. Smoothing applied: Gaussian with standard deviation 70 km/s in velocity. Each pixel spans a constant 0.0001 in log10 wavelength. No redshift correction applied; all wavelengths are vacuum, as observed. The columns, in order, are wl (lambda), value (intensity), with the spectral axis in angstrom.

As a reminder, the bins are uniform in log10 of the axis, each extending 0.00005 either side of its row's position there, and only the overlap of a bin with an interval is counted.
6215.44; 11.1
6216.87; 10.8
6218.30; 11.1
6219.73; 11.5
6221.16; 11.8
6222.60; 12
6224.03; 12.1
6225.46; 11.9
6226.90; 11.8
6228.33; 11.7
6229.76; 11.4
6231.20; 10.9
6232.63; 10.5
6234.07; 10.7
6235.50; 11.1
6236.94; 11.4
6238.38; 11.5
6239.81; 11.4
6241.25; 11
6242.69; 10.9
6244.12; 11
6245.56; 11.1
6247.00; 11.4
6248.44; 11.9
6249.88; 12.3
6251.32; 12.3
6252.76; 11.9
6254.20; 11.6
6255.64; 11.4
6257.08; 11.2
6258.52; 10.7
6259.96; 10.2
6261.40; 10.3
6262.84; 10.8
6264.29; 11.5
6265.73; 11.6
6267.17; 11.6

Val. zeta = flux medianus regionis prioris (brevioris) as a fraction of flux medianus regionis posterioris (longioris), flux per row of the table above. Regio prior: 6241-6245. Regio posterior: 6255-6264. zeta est 1.02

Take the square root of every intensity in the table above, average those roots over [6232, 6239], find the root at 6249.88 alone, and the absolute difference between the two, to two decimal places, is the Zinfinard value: 0.19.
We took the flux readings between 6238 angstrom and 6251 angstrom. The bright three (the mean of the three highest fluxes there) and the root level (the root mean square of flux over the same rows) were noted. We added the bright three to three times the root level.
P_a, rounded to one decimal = 46.1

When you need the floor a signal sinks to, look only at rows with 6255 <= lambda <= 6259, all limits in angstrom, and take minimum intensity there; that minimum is 10.7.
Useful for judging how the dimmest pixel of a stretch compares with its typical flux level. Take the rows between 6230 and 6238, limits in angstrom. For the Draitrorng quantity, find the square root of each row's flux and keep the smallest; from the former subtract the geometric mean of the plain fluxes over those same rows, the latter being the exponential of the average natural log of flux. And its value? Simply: -7.68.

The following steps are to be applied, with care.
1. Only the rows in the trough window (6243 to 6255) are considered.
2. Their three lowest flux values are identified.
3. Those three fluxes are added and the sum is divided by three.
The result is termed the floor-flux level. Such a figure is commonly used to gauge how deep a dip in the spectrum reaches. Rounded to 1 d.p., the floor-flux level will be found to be 11.2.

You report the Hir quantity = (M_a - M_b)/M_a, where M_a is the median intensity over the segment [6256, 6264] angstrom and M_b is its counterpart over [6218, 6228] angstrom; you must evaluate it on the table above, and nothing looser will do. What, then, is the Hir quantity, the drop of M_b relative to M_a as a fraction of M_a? -0.10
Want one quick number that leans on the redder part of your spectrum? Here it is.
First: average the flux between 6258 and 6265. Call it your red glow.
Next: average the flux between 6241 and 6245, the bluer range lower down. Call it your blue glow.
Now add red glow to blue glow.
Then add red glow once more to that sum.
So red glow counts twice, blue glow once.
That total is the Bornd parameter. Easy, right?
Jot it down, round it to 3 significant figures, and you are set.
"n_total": 32.4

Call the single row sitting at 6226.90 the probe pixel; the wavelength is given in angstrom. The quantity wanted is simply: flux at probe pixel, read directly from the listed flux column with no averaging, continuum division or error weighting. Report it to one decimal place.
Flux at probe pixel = 11.8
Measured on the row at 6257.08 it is 11.2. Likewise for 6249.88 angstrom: 12.3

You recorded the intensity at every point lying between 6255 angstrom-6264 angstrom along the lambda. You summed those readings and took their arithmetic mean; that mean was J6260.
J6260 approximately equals 10.8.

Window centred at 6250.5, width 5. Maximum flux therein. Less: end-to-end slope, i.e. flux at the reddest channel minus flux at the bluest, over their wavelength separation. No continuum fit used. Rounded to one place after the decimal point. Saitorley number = 12.3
